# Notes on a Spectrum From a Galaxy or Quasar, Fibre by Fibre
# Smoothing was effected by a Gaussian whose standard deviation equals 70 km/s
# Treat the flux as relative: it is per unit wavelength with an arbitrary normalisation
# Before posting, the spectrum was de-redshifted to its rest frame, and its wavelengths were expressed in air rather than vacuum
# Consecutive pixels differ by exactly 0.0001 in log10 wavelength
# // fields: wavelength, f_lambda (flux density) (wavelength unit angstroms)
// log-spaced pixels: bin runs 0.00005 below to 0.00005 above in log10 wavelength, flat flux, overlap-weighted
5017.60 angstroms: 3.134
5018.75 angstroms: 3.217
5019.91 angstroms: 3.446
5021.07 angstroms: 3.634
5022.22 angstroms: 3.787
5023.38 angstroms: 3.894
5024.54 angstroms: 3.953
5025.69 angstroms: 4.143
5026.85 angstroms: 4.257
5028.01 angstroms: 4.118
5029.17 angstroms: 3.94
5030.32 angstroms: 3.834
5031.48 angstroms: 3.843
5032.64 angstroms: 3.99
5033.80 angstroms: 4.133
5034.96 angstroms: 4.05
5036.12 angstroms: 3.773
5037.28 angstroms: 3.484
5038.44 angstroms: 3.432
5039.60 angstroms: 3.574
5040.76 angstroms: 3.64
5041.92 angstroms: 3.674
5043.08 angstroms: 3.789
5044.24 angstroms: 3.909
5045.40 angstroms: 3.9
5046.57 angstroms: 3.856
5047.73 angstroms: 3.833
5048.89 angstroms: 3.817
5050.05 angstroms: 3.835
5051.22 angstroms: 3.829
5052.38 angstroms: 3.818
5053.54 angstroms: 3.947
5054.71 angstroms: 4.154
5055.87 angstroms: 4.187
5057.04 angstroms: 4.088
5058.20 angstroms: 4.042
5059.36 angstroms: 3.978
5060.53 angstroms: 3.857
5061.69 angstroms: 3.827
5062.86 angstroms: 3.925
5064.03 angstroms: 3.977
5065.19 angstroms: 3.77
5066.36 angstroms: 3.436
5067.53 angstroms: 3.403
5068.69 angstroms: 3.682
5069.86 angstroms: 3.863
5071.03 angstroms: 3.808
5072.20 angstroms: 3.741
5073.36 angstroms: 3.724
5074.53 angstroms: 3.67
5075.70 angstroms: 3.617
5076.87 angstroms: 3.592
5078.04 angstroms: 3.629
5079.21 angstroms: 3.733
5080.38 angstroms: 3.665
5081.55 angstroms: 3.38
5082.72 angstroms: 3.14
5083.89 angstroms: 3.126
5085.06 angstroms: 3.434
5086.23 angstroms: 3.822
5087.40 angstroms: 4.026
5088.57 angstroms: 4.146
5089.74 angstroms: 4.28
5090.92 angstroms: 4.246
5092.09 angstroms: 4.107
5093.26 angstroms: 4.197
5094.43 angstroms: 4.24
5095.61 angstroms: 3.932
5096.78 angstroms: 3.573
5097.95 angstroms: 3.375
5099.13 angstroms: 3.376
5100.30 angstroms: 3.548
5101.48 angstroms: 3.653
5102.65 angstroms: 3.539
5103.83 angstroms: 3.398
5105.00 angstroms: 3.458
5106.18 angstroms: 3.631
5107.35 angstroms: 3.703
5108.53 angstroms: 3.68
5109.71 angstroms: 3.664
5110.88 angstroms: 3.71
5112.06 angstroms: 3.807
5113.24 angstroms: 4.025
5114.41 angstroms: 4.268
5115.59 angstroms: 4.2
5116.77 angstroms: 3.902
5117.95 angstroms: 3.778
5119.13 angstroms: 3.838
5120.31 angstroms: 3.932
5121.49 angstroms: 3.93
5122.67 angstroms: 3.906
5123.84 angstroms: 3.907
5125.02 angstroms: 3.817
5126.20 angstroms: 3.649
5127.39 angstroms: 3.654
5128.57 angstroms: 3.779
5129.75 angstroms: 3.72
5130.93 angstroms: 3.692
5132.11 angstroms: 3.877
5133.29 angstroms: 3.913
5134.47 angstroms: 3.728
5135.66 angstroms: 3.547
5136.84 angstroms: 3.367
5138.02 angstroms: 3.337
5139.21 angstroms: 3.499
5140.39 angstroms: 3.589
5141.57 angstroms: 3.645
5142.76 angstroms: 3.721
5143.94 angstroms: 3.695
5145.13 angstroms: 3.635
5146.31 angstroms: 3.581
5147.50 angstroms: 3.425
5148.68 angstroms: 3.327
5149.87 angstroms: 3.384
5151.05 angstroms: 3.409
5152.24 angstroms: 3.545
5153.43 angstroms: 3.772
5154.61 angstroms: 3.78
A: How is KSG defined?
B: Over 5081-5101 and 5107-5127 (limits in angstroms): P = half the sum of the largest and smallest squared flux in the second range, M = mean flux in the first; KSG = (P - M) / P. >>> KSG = 0.761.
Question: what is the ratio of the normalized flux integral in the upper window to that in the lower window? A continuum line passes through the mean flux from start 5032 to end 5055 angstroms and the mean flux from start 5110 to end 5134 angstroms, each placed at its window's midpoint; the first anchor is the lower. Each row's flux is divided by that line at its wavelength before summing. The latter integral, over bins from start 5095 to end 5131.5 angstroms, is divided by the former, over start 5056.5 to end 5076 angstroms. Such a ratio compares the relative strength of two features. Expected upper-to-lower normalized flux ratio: 1.8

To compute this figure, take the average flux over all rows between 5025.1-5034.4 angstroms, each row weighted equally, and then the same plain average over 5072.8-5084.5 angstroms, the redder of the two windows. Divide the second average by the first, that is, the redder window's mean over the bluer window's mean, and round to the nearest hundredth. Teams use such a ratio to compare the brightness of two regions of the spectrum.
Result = 0.87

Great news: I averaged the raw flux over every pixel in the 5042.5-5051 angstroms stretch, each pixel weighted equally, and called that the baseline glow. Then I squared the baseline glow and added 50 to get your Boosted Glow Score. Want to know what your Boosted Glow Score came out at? 64.8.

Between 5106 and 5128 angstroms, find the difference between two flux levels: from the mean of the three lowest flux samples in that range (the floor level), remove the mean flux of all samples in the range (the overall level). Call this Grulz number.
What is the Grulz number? -0.20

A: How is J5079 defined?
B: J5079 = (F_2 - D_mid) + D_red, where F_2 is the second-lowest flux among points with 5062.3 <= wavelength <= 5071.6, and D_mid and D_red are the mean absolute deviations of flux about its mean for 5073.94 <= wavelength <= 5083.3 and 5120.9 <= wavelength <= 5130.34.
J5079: 3.38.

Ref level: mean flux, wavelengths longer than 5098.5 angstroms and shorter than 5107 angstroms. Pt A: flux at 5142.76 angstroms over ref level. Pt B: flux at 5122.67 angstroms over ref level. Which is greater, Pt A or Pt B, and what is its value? 1.11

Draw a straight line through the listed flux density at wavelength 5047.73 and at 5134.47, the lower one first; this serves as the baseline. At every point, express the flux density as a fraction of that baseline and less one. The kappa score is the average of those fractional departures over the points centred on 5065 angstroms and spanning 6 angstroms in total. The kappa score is -0.03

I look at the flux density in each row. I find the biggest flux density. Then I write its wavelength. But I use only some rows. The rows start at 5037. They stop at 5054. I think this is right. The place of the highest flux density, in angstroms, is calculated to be 5053.54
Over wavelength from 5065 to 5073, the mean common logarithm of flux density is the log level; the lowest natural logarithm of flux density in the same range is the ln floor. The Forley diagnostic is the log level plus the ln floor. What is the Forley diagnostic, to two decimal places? 1.79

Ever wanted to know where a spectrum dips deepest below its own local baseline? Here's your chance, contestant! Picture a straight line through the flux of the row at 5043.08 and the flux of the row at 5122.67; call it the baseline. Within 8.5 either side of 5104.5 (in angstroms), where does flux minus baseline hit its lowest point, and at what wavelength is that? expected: 5099.13 angstroms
